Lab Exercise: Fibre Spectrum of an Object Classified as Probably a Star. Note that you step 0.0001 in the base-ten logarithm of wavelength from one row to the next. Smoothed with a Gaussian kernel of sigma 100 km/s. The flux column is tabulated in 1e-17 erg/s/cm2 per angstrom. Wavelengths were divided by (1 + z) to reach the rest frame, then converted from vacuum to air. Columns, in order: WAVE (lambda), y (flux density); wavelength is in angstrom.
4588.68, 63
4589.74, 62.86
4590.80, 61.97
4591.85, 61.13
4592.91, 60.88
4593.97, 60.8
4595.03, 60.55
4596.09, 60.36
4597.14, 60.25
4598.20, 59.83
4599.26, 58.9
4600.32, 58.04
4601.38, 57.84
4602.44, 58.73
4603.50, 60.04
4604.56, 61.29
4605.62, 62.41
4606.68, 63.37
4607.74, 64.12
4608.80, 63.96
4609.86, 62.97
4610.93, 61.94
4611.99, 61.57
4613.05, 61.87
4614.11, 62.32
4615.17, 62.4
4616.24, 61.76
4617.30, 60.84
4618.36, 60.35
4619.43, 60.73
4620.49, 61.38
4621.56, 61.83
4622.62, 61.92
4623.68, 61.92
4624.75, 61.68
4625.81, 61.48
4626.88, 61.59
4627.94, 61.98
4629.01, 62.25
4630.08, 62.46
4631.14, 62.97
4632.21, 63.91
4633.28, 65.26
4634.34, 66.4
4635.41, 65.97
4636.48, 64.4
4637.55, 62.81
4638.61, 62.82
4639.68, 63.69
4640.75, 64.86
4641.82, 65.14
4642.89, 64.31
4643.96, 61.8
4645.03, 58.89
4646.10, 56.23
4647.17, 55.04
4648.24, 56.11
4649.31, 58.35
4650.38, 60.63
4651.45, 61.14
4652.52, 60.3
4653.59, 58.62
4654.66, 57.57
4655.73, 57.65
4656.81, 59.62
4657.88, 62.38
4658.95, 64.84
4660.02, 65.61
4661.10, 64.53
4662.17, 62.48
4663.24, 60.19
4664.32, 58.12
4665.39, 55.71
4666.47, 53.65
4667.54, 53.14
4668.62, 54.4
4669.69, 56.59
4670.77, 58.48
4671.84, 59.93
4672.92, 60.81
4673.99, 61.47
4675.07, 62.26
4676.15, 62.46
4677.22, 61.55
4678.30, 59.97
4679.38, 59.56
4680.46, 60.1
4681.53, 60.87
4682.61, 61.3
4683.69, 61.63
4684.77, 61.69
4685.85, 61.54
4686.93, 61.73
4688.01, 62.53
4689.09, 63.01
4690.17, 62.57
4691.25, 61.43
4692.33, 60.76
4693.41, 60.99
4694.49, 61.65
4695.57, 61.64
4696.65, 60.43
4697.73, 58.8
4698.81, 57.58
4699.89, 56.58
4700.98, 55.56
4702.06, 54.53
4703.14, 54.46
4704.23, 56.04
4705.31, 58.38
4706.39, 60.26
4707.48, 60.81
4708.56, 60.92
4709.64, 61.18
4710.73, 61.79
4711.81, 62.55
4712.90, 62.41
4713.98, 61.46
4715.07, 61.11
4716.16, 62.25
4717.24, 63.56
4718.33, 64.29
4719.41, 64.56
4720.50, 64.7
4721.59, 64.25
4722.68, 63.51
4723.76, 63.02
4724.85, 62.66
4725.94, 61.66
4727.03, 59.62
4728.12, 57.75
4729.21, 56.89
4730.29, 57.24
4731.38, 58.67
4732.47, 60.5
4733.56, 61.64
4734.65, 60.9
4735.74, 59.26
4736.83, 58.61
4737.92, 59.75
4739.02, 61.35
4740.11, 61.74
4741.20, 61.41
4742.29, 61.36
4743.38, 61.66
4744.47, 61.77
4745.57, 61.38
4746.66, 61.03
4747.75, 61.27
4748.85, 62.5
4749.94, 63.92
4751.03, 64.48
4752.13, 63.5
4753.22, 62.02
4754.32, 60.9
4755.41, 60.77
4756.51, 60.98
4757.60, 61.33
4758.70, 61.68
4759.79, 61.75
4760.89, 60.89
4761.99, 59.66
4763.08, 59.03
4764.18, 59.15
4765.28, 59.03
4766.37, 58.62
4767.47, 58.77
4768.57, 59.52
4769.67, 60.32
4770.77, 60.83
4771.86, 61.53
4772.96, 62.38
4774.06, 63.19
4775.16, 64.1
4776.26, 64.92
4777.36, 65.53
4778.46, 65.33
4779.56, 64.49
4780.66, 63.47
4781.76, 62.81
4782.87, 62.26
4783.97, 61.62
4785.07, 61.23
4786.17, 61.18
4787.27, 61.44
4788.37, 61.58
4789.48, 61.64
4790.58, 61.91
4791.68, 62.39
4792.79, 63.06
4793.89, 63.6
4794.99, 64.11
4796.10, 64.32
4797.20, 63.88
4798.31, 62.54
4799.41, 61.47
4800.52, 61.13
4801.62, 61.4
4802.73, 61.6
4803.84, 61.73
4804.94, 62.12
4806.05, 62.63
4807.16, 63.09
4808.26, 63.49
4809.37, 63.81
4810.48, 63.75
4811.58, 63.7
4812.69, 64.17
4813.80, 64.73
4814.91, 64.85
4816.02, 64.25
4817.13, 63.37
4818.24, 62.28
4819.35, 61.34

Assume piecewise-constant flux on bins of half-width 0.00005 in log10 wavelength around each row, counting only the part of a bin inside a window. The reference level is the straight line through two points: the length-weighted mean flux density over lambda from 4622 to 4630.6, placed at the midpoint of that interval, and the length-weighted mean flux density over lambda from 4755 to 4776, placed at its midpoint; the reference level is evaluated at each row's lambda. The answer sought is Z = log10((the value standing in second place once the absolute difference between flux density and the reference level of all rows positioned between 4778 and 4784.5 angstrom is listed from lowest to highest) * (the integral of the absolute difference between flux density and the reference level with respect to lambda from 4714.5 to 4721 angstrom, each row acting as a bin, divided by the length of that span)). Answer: 0.6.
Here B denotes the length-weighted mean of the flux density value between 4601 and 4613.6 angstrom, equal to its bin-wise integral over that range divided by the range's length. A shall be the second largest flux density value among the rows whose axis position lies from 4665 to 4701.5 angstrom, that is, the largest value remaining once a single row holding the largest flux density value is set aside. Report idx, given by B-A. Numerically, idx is -0.8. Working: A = 62.57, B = 61.7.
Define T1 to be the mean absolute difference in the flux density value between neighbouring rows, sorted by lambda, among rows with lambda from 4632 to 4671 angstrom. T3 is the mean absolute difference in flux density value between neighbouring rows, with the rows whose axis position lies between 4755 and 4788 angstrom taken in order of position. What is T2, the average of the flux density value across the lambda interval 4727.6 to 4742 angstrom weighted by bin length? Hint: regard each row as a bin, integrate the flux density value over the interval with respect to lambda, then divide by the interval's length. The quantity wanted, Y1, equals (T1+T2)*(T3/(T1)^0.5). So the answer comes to 27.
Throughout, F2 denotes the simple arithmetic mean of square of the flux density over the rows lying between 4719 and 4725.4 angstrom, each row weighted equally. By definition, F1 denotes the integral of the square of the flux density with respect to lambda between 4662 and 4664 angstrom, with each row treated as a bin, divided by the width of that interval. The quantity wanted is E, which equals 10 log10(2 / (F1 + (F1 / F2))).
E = -32.7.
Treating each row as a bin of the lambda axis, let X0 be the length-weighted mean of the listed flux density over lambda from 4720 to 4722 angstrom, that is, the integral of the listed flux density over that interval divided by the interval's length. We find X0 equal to 64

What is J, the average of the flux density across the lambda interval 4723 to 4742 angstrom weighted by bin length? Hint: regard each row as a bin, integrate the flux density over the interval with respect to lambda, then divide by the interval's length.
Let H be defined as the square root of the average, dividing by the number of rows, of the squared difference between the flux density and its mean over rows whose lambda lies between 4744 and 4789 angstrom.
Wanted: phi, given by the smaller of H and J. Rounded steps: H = 1.8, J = 60.2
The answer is 1.8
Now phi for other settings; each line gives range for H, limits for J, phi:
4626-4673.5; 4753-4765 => 3.6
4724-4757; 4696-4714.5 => 1.8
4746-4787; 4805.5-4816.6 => 1.9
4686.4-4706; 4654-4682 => 2.8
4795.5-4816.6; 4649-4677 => 1.2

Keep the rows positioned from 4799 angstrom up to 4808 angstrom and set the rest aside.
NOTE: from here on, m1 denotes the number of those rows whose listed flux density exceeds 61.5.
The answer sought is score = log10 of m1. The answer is 0.70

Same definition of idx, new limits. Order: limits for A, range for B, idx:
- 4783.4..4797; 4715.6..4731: -2.3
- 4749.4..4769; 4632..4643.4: 0.6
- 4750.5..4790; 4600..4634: -3.5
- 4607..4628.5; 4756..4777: -3.0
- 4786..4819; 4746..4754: -2.1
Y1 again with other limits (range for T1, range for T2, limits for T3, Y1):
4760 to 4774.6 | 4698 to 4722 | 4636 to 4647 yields 113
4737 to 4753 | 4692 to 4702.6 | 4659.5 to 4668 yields 135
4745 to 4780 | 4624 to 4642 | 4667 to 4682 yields 83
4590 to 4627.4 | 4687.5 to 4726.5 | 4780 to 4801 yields 41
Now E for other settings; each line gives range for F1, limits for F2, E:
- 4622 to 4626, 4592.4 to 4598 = -32.8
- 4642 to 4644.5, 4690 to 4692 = -33.0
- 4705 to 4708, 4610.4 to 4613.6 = -32.5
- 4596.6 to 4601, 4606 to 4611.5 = -32.4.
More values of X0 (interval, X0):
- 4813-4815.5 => 65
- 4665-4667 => 54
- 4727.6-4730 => 57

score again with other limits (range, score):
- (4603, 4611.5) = 0.78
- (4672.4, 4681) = 0.48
